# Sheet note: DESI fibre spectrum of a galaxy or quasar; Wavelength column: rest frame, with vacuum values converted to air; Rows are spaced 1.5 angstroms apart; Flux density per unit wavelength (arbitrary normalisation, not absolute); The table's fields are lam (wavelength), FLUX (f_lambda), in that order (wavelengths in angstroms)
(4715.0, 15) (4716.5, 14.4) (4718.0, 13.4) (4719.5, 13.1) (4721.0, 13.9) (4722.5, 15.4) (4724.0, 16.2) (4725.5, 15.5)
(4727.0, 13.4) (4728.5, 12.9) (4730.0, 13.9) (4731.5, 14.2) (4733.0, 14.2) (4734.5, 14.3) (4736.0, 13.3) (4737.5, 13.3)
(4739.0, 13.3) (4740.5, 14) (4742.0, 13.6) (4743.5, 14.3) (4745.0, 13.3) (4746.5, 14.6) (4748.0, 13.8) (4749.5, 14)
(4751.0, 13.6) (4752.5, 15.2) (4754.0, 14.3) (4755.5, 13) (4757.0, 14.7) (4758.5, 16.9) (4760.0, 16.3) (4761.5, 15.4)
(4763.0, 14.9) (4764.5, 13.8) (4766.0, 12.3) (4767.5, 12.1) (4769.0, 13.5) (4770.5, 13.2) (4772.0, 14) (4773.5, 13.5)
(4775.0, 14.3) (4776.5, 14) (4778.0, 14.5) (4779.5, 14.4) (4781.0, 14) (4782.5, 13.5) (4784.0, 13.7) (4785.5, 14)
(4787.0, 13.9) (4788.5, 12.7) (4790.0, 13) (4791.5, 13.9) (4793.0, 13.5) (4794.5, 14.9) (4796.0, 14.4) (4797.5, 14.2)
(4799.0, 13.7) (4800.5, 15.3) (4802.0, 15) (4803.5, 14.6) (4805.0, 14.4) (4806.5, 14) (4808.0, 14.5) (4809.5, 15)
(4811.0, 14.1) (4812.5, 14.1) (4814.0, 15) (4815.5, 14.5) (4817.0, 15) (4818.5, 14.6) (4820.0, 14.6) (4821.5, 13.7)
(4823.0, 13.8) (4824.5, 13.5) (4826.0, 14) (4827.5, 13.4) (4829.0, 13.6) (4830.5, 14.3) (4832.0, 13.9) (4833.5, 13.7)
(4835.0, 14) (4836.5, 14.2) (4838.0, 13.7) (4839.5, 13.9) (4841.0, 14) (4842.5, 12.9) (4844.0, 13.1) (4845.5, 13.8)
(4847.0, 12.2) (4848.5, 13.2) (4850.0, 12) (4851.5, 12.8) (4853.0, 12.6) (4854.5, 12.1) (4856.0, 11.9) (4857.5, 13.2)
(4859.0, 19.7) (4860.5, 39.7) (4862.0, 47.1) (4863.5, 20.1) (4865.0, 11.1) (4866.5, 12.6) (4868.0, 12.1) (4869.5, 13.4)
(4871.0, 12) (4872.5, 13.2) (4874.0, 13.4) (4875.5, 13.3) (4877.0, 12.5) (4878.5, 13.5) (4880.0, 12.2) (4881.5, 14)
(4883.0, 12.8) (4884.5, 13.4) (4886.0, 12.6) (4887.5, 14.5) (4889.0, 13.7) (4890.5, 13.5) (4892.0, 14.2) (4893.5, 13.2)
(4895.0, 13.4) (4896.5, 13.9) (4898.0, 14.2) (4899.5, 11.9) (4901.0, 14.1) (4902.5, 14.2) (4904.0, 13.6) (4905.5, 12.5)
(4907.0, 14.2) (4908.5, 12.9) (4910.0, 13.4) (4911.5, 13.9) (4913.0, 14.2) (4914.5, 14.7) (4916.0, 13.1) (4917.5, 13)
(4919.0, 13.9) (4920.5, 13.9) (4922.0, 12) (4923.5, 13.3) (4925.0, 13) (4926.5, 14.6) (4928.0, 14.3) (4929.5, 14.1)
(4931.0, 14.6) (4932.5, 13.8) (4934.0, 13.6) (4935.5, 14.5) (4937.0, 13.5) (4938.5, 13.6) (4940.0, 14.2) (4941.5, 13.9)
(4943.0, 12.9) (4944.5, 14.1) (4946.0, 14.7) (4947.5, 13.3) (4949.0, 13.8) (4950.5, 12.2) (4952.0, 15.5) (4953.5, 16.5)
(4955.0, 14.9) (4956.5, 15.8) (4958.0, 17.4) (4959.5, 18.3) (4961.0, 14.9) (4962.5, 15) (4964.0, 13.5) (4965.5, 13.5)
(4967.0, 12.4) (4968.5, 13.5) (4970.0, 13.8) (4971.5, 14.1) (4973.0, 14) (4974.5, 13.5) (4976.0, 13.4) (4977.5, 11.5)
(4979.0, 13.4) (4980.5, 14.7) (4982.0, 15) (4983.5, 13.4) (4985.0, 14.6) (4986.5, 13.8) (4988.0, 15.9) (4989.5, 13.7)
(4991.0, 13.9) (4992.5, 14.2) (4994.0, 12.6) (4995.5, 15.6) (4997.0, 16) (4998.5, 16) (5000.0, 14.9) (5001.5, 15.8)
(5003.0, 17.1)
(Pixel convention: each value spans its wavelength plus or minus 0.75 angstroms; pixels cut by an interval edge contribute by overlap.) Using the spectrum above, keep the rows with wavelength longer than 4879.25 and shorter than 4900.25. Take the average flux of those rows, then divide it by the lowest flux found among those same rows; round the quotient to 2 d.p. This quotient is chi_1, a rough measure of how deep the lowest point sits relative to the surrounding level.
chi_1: 1.13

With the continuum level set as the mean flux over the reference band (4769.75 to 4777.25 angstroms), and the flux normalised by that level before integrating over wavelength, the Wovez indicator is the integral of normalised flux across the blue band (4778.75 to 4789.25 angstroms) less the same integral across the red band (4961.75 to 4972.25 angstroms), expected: 0.04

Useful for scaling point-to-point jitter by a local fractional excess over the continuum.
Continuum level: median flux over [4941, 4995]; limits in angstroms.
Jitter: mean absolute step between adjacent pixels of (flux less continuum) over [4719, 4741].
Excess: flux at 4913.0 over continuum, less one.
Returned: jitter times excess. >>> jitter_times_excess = 0.015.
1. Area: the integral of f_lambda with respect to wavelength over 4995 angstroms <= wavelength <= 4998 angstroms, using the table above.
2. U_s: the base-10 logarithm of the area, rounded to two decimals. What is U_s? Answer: 1.68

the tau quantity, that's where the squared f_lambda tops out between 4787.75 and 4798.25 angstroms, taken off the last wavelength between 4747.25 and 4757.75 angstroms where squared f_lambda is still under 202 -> -39.0 angstroms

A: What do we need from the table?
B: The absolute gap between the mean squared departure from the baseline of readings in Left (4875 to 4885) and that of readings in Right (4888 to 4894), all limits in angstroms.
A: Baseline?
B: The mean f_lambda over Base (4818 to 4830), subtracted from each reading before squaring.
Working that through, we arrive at 0.8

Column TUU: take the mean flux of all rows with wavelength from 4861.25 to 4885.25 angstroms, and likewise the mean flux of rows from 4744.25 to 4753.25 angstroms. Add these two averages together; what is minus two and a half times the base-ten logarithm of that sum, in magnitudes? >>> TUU -3.675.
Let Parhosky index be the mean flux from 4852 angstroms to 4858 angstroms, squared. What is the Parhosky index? 155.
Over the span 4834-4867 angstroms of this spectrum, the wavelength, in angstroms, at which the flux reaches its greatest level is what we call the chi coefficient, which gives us 4862.0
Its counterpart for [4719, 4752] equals 4724.0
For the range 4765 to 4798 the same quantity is 4794.5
